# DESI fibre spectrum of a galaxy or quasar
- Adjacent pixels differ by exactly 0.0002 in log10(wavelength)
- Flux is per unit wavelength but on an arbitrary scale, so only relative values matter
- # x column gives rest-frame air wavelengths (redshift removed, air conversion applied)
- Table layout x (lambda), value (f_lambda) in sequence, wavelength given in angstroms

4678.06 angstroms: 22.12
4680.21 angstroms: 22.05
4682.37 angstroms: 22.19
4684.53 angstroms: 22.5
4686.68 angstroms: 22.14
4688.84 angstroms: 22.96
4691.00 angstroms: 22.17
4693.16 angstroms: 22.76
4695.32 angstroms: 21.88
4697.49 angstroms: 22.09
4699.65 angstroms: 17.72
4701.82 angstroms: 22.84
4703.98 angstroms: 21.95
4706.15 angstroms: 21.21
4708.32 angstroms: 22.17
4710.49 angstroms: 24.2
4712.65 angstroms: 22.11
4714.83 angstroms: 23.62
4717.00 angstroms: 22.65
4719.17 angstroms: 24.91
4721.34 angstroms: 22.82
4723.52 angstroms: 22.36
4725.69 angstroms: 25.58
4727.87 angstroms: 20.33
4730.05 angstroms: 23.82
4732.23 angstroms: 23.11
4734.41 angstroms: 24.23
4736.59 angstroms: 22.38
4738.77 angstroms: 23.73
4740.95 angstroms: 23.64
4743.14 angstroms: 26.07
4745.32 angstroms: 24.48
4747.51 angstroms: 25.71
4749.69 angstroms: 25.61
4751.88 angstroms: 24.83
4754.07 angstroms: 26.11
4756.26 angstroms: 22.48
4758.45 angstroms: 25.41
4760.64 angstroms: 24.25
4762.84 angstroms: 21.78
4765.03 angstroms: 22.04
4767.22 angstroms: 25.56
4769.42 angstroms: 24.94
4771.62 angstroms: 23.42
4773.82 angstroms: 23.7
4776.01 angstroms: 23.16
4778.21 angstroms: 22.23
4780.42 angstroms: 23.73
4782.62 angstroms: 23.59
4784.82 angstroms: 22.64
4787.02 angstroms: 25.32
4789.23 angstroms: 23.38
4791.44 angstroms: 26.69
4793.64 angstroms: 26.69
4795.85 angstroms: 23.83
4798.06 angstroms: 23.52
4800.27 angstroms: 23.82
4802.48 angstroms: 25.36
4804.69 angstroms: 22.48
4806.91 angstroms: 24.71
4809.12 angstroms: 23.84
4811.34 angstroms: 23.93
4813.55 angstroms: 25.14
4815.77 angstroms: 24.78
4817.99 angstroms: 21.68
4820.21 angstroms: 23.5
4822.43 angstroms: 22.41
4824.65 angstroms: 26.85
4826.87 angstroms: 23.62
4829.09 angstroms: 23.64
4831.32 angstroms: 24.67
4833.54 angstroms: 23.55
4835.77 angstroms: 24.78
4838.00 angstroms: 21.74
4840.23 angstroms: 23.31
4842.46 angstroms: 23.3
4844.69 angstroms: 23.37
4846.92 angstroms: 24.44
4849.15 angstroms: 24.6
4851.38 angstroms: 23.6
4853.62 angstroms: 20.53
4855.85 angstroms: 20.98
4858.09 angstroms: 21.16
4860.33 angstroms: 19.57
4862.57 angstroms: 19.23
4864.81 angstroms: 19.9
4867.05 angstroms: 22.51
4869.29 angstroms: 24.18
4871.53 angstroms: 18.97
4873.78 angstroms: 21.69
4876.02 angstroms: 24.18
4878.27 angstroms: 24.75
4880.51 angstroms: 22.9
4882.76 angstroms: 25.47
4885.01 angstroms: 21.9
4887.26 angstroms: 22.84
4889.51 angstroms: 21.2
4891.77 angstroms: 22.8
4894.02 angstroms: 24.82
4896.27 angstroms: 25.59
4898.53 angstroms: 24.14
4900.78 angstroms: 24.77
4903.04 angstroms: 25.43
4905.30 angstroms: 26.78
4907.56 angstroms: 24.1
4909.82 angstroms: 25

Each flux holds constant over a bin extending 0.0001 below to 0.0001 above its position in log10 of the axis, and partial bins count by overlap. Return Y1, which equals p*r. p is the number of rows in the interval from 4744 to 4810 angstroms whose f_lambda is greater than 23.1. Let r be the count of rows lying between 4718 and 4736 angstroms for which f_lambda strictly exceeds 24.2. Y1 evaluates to 72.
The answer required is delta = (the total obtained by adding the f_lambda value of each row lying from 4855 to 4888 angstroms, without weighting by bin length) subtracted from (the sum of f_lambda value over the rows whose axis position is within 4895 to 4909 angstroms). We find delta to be -179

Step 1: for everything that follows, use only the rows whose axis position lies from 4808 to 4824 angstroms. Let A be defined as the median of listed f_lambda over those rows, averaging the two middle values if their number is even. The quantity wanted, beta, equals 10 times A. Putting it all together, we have 238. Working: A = 23.8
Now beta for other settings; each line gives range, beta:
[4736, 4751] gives 245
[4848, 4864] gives 210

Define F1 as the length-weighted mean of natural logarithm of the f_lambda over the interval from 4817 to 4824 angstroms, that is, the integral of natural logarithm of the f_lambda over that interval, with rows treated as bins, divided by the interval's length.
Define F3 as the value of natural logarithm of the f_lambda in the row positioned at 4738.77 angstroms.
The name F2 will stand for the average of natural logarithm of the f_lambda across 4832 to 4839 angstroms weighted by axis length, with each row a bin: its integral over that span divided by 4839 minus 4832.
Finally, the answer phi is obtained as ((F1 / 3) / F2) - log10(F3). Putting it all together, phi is -0.170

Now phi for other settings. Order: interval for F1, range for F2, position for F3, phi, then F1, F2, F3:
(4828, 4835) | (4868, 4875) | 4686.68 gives -0.146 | 3.18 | 3.07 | 3.10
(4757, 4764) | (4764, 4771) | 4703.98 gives -0.158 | 3.16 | 3.18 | 3.09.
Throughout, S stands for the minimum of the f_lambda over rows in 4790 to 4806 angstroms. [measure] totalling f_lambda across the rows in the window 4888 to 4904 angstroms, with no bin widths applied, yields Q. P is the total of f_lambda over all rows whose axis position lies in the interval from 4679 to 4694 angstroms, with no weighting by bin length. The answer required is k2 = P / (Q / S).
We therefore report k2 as 20.9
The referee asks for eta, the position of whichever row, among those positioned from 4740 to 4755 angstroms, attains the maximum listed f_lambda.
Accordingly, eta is 4754.07 angstroms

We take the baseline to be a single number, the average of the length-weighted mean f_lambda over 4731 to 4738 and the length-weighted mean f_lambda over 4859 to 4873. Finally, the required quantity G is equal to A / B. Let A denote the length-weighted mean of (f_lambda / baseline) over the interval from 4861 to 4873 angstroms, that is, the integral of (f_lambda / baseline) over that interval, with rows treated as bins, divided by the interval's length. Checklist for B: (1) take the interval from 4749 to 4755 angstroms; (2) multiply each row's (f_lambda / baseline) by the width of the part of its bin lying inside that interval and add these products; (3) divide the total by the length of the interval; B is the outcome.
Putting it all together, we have 0.821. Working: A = 0.950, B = 1.16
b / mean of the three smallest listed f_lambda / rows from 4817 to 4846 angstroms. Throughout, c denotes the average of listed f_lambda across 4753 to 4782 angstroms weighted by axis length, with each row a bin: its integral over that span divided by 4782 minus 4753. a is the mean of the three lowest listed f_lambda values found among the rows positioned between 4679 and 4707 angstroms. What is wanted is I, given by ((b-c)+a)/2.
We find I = 9.2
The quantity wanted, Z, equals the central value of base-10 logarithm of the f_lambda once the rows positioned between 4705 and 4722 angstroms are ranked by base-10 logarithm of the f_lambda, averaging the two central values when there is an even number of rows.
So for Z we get 1.36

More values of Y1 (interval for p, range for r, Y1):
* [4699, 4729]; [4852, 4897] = 16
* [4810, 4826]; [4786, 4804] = 20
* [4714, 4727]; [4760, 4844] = 39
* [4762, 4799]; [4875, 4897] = 52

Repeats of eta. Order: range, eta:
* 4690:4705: 4701.82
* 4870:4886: 4882.76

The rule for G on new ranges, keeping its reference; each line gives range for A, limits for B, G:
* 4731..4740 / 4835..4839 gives 1.010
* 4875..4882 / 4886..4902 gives 1.012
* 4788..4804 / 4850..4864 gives 1.182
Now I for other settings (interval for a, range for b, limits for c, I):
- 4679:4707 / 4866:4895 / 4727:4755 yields 8.4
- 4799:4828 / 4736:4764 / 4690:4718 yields 11.2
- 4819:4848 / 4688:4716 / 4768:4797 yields 9.3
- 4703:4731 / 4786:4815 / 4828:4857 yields 10.5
